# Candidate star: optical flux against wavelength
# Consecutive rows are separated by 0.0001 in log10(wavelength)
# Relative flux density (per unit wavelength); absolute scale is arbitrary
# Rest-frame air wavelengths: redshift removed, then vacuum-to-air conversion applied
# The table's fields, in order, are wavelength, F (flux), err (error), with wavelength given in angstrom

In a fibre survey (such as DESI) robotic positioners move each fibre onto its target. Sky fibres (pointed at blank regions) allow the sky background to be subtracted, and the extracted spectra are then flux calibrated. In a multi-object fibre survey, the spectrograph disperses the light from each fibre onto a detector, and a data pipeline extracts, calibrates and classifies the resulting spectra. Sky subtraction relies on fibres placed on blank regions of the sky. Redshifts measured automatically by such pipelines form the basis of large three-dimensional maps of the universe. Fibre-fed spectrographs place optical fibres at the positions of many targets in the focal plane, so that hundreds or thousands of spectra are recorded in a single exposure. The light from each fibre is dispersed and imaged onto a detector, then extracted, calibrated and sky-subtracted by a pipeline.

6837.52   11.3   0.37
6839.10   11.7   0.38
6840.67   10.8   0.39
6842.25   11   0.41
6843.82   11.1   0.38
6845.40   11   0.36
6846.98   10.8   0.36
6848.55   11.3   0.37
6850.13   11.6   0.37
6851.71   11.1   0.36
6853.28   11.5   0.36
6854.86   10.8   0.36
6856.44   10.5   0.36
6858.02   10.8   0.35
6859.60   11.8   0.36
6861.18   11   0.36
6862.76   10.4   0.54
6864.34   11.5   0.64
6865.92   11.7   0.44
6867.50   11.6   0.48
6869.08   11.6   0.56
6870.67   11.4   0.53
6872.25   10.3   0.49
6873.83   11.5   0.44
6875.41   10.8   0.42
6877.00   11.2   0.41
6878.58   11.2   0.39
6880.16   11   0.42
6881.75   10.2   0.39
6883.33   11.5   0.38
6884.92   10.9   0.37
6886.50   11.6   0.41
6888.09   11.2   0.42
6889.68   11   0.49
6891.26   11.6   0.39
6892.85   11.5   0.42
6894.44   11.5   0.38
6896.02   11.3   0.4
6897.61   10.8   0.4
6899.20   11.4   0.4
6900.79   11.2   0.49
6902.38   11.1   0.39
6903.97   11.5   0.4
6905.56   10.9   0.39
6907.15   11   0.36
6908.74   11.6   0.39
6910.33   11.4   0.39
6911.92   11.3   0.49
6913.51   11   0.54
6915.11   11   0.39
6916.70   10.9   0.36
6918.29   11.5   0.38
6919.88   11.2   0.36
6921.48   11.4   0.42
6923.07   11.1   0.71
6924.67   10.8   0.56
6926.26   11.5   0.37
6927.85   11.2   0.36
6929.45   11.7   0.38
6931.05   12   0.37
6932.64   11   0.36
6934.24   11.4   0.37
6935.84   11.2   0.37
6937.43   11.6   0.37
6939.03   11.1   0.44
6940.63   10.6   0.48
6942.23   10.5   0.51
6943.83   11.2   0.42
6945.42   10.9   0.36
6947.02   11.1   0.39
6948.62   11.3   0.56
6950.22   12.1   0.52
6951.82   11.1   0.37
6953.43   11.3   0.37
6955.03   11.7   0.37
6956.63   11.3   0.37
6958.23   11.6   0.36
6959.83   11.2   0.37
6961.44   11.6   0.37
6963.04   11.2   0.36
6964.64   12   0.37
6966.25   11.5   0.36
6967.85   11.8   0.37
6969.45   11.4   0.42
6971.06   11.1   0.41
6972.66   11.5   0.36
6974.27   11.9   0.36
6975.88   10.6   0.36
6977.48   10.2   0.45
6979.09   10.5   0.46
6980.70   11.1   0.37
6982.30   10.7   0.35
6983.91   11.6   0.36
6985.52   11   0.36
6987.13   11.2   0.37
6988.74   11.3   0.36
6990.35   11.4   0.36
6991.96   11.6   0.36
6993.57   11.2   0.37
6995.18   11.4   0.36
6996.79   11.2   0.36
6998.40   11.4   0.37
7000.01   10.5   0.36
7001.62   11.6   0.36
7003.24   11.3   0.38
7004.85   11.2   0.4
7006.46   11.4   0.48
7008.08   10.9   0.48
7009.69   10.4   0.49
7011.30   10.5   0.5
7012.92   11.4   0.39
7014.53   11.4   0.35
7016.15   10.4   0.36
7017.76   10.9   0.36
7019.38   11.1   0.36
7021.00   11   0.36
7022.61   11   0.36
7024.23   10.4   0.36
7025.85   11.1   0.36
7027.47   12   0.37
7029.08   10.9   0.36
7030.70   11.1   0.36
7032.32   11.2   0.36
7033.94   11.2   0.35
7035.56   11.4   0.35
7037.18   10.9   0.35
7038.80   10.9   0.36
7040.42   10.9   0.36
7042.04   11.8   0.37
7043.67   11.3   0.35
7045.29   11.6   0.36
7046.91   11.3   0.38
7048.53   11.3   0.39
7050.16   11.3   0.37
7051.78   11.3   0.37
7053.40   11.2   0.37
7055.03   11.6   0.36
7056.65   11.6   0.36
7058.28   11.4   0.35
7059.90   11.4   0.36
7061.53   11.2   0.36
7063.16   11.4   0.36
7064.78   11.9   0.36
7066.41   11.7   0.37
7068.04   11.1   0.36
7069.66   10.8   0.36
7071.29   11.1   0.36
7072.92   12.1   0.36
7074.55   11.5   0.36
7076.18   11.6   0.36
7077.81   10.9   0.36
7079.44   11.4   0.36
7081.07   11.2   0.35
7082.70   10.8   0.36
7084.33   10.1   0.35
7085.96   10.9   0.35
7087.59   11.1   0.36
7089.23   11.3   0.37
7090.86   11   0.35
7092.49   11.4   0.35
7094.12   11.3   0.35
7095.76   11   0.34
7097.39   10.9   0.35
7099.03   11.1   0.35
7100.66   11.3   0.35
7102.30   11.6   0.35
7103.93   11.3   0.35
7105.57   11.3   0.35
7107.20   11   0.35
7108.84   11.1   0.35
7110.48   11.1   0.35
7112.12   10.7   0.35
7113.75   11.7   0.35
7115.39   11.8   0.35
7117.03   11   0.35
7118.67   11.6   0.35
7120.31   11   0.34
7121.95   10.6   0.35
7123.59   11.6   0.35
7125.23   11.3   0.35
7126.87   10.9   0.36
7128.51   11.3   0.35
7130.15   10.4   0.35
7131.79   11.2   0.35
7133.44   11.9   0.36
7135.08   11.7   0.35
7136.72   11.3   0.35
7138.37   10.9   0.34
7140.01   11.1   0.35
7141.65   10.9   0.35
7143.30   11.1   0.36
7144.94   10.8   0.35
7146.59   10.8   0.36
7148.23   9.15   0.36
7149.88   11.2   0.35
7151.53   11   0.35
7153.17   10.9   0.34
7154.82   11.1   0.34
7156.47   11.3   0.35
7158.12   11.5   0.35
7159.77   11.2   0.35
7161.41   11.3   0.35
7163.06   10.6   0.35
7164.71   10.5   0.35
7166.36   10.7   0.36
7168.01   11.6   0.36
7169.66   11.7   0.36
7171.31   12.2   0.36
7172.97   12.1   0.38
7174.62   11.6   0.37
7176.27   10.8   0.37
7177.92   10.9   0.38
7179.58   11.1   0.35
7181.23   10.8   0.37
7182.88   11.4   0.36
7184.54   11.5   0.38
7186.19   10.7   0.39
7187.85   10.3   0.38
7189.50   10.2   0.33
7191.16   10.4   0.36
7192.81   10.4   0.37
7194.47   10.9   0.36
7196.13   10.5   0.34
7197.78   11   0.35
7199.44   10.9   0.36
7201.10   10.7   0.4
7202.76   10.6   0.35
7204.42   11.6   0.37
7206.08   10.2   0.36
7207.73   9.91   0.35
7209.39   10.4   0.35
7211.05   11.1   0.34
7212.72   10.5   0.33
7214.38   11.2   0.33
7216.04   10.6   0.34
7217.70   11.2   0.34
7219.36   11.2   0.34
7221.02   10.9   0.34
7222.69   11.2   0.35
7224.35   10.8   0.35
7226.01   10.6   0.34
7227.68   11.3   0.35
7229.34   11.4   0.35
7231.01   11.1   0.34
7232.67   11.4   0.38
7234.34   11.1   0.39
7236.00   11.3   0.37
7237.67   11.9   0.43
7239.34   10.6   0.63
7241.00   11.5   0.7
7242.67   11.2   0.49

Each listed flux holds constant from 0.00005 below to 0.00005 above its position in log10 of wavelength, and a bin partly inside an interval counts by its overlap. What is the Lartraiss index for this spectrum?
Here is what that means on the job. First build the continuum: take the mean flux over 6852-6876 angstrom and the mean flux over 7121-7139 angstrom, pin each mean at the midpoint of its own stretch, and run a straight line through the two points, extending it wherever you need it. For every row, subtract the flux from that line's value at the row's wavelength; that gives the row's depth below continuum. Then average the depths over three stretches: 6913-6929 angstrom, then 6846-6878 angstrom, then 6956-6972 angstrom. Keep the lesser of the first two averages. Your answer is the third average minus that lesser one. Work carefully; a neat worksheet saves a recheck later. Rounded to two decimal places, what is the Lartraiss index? -0.29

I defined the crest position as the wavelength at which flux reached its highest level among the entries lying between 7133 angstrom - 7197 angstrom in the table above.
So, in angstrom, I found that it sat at 7171.31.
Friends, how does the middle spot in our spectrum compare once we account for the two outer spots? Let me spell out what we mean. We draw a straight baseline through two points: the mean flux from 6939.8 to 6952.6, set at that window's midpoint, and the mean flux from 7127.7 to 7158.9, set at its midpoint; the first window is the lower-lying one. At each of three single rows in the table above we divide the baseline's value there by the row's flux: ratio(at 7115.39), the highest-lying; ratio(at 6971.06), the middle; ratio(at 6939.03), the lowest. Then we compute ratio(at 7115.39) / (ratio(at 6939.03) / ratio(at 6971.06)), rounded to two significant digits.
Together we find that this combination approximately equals 0.93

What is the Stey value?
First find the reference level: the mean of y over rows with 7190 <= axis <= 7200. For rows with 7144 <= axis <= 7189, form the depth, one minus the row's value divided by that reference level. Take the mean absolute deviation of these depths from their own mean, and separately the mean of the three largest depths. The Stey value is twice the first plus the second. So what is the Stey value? 0.15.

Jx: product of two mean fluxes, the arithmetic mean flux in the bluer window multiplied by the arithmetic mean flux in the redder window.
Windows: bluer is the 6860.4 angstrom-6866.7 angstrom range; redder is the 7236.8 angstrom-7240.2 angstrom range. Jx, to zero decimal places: 125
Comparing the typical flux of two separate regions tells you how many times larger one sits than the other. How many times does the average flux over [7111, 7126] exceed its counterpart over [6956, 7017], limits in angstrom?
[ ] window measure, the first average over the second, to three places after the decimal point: 1.005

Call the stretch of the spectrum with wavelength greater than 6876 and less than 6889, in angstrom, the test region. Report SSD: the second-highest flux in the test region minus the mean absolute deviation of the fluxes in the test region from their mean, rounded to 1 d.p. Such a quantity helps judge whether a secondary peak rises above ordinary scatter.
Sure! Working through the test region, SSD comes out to 11.2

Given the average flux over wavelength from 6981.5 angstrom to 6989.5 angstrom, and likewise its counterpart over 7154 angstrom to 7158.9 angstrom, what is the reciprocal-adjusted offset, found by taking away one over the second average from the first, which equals 11.1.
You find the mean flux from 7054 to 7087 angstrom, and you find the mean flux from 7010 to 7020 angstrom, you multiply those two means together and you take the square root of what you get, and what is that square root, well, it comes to 11.1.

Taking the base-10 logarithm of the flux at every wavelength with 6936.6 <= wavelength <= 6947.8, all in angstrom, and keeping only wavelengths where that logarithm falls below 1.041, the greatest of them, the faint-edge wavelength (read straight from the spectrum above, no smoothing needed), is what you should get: 6945.42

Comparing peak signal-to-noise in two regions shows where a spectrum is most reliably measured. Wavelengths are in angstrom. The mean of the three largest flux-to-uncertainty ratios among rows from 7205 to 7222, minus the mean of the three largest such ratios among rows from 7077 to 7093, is 1.2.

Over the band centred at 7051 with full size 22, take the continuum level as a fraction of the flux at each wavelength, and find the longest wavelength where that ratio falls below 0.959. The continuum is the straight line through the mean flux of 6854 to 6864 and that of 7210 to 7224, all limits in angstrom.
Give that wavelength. 7056.65 angstrom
